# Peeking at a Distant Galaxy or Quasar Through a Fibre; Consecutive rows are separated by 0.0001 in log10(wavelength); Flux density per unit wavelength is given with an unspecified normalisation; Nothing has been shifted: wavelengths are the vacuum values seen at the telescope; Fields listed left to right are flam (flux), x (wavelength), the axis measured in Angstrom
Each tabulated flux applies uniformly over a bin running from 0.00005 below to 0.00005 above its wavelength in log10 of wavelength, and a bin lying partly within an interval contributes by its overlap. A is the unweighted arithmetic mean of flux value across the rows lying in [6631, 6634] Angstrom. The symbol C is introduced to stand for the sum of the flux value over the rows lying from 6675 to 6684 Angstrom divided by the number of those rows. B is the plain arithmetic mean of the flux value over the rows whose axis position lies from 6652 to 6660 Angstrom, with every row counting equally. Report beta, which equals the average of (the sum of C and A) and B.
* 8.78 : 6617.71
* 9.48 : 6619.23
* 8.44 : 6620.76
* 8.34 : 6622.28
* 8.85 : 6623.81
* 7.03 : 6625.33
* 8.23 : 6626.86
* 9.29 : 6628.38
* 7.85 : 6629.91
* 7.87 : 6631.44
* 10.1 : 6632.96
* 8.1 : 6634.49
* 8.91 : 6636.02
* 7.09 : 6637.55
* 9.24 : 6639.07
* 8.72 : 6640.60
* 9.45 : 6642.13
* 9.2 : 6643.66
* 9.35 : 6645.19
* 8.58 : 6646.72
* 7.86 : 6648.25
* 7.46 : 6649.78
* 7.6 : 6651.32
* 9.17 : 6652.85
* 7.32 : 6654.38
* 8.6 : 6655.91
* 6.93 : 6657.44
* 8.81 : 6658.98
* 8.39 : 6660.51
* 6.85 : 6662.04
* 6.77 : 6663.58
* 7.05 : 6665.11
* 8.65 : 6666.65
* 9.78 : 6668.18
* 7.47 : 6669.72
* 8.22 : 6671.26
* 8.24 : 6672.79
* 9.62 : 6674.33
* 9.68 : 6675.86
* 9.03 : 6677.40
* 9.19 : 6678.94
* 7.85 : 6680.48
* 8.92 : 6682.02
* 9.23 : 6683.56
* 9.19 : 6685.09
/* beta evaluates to 13.1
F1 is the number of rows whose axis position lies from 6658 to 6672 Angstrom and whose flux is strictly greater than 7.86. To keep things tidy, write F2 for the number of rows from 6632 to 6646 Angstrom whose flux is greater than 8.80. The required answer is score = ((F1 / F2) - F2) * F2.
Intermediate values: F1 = 5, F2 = 6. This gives -31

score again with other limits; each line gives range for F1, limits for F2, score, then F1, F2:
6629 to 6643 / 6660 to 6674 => 6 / 7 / 1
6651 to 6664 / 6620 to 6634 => -5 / 4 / 3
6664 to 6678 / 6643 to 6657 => -2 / 7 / 3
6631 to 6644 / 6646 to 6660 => 4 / 8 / 2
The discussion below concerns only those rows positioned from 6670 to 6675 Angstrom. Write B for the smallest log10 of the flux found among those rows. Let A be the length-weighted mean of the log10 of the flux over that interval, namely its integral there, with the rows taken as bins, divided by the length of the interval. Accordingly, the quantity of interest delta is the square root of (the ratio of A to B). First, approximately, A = 0.931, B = 0.915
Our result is 1.01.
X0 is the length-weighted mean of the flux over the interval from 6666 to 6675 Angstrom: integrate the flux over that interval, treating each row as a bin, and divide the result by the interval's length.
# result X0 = 8.7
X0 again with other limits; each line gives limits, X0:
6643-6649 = 8.7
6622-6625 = 8.4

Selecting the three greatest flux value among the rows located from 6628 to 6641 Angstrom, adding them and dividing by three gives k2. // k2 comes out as 9.5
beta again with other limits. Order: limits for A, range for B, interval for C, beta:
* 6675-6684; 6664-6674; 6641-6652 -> 12.9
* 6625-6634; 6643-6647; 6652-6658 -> 12.7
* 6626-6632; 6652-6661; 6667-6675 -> 12.6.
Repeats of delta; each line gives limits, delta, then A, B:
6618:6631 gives 1.04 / 0.924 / 0.847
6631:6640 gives 1.05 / 0.931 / 0.851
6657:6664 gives 1.03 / 0.878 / 0.831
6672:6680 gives 1.02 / 0.959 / 0.916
